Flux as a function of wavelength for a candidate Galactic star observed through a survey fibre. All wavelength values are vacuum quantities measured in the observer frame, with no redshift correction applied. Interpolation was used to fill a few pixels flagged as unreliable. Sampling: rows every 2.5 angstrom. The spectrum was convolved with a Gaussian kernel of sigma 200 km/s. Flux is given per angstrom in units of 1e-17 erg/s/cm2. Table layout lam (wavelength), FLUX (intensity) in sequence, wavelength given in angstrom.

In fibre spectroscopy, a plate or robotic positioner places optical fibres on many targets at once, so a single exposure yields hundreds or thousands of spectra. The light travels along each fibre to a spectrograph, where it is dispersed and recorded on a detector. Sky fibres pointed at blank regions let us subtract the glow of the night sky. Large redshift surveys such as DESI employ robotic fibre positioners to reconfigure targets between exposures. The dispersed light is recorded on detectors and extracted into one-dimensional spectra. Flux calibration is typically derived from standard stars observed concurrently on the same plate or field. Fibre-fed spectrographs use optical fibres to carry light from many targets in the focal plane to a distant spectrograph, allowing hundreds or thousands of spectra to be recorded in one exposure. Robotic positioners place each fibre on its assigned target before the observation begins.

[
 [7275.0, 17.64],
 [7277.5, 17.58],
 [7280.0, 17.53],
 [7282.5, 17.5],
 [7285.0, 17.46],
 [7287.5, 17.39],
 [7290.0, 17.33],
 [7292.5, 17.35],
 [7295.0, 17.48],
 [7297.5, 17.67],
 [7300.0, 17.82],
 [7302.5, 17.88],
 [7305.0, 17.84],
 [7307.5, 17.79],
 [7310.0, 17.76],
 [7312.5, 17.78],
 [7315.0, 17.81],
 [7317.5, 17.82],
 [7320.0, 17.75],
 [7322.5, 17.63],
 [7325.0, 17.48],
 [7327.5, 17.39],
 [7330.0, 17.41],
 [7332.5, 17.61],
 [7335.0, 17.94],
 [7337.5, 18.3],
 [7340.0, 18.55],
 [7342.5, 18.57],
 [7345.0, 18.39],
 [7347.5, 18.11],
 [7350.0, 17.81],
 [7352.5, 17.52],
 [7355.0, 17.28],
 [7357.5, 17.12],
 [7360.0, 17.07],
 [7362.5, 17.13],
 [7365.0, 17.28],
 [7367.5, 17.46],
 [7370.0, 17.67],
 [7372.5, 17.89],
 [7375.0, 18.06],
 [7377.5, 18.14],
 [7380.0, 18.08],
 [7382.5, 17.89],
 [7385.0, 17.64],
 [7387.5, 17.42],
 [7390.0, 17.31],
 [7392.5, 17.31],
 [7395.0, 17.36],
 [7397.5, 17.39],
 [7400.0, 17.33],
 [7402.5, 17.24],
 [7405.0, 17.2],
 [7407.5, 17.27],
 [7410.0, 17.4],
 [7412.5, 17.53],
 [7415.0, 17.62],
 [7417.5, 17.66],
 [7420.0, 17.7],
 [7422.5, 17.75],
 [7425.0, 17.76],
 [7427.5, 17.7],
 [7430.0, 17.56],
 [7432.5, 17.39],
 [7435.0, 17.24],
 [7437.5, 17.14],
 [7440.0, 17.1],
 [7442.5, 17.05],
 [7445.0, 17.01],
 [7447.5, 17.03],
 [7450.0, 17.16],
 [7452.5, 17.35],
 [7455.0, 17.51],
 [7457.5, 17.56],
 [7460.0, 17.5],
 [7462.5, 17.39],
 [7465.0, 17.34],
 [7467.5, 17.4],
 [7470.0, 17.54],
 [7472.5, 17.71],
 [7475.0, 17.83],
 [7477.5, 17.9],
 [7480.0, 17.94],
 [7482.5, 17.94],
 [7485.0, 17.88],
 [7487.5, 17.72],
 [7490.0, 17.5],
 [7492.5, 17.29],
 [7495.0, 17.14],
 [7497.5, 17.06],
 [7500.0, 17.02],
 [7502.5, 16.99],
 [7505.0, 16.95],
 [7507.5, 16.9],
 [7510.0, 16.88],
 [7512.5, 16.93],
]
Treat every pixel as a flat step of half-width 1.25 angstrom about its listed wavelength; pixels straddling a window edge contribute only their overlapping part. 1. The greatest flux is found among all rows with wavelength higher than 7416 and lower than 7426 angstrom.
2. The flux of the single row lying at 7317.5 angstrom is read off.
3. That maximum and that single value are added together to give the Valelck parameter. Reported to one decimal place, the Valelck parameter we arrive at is 35.6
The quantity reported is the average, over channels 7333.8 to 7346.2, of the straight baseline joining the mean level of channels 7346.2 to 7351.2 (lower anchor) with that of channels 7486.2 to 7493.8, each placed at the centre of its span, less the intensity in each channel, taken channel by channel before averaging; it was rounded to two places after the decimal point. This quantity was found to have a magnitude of -0.36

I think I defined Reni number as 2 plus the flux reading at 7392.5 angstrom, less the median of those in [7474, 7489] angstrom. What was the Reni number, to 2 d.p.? 1.42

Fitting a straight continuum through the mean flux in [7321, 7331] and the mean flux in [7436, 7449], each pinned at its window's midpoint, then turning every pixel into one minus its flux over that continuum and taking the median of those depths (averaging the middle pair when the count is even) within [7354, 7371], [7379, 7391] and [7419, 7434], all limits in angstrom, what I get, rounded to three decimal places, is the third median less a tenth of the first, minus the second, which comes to -0.012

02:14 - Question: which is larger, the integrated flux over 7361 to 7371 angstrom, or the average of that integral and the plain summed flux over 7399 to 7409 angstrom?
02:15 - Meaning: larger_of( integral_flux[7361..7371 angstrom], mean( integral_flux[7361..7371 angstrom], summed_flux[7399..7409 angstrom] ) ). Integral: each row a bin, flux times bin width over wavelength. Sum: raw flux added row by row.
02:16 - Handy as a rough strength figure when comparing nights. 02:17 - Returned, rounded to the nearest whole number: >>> 174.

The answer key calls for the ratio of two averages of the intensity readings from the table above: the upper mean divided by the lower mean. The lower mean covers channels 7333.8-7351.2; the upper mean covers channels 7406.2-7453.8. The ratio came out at 0.95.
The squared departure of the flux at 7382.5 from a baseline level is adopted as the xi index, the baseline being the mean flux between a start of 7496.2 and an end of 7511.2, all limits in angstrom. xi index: 0.85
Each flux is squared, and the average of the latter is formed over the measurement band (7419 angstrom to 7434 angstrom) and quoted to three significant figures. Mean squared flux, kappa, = 311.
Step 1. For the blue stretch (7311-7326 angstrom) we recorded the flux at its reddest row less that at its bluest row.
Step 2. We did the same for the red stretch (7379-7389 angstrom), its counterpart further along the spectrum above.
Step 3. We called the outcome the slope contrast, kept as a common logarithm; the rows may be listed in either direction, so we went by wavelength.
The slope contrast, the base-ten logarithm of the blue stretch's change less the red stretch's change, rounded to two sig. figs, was -0.44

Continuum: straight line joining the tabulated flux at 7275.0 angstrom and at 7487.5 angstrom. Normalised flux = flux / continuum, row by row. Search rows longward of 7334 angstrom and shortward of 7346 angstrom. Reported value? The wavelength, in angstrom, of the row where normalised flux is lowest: 7335.0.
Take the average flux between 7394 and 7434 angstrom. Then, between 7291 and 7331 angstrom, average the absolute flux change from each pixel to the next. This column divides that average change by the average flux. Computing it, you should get 0.0044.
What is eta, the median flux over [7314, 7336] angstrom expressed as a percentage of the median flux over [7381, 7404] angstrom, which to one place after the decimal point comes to 101.6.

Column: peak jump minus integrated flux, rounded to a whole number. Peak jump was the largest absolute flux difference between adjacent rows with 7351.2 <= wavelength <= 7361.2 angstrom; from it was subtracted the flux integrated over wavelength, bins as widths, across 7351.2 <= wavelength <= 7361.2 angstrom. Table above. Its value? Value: -172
